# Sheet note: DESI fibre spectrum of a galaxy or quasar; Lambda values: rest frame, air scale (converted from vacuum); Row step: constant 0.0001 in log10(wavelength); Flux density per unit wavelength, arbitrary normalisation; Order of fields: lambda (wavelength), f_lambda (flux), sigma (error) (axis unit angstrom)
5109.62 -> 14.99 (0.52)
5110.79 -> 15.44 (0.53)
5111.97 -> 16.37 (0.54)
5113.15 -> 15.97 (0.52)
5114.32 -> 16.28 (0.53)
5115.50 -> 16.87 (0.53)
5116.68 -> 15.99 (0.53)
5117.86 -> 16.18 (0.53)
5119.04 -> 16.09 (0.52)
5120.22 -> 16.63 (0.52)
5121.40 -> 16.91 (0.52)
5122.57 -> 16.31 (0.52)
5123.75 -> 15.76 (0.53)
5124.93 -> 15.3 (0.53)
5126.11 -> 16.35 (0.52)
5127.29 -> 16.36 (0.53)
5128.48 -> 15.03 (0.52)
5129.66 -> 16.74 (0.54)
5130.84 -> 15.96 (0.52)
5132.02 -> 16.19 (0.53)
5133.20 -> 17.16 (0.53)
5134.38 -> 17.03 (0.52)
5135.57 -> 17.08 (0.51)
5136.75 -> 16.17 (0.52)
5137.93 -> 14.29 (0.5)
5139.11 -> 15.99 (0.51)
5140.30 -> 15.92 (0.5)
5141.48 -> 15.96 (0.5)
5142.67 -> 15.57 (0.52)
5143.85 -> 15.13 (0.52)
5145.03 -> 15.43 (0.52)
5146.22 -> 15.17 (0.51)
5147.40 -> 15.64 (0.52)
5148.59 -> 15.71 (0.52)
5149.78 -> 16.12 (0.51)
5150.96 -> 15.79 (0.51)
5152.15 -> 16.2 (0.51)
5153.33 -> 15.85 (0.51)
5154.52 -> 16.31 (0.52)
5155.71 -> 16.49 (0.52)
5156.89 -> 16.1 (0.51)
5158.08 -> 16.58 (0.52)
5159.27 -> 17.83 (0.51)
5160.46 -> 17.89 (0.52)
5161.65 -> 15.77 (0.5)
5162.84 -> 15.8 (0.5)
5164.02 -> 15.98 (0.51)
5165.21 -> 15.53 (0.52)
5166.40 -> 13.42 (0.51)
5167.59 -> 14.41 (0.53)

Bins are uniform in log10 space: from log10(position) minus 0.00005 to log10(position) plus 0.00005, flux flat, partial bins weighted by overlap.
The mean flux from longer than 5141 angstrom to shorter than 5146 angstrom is 15.5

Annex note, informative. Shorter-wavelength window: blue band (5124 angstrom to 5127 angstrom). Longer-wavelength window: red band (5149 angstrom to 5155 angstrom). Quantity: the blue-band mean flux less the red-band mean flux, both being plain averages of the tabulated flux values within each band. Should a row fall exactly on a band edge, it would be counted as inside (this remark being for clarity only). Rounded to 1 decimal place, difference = -0.2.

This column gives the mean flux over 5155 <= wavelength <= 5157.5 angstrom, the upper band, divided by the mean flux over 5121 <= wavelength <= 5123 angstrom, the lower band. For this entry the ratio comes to 0.98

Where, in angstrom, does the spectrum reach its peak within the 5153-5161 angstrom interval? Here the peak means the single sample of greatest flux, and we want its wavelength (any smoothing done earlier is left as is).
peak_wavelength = 5160.46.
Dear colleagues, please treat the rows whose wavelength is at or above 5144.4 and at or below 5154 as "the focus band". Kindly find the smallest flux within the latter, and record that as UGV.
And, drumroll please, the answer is 15.17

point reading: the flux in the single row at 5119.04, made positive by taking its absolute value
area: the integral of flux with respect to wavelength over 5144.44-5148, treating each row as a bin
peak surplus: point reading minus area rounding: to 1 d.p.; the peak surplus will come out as -38.7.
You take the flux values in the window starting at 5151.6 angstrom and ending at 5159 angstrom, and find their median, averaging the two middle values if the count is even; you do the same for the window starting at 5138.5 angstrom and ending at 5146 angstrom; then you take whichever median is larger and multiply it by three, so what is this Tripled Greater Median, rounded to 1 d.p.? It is 48.8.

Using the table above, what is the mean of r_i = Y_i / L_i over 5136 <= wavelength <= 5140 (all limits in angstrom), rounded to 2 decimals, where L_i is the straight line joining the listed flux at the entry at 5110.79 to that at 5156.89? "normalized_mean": 0.98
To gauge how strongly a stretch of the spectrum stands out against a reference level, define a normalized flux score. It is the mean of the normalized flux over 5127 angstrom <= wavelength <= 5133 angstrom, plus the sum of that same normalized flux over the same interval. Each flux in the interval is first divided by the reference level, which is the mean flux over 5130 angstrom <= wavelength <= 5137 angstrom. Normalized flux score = 5.80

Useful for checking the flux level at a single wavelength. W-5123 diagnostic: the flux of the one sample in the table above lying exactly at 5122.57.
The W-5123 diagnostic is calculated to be 16.31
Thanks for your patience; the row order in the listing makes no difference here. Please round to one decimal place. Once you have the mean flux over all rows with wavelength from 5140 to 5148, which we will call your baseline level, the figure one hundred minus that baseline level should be 84.5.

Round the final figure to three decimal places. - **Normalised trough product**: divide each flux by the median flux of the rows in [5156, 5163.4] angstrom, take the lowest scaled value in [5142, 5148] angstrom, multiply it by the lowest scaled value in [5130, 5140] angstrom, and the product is 0.810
